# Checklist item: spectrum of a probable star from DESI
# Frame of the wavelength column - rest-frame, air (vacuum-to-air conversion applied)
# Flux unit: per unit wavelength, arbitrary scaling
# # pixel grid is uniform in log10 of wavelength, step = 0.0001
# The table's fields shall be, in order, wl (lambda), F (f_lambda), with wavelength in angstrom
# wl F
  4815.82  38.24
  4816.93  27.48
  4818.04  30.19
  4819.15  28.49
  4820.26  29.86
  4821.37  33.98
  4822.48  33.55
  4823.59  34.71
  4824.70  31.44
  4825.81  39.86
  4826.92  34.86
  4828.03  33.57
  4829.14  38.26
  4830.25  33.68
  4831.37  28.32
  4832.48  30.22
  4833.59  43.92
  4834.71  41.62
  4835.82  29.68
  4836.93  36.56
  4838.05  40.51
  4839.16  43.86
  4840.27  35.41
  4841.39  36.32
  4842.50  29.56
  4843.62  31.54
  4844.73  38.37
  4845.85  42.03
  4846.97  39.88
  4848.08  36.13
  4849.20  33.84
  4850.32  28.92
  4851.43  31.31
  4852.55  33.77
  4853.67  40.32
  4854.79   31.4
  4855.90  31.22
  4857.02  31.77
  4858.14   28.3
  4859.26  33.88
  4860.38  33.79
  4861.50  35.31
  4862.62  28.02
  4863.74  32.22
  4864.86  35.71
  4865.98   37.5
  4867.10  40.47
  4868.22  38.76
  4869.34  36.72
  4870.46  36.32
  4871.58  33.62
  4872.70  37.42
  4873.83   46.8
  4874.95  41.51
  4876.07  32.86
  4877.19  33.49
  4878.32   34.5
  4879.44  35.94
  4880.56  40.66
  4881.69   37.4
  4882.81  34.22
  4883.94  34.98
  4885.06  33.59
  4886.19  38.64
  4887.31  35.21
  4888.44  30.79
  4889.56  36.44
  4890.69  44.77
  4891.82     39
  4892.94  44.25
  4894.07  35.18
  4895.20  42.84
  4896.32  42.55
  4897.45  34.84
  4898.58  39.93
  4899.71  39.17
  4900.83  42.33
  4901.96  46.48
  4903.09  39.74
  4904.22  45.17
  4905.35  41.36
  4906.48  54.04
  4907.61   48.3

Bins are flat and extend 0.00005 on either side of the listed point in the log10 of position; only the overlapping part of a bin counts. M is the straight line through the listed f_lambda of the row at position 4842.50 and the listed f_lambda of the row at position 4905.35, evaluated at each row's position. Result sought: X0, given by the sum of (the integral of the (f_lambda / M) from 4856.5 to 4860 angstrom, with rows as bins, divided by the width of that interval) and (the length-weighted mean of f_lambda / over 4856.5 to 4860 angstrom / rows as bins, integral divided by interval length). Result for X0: 32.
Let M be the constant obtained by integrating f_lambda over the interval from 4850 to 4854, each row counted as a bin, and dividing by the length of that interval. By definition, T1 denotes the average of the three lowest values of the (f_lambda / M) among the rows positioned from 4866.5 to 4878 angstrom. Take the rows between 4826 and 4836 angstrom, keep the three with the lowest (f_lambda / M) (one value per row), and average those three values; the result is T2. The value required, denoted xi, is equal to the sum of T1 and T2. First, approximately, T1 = 1.00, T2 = 0.88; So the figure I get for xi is 1.87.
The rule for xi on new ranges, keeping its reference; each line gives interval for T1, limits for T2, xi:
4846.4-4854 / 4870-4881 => 1.93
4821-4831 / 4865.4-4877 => 2.00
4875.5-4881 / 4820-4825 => 1.95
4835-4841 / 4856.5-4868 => 1.89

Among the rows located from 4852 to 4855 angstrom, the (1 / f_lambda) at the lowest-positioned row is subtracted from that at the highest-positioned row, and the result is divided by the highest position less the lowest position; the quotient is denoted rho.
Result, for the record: 0.0010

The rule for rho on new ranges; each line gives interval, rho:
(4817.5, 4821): 0.0002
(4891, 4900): 0.0000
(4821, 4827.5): -0.0001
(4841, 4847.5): -0.0004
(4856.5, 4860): -0.0009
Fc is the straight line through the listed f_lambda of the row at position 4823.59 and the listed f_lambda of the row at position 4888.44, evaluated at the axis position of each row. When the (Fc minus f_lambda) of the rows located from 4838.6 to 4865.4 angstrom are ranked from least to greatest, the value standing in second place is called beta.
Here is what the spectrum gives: -8.7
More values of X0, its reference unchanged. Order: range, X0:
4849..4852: 32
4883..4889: 36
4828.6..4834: 36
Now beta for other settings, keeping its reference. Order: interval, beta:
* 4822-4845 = -9.8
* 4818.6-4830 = -3.9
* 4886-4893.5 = -13.7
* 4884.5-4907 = -16.5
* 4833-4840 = -9.8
